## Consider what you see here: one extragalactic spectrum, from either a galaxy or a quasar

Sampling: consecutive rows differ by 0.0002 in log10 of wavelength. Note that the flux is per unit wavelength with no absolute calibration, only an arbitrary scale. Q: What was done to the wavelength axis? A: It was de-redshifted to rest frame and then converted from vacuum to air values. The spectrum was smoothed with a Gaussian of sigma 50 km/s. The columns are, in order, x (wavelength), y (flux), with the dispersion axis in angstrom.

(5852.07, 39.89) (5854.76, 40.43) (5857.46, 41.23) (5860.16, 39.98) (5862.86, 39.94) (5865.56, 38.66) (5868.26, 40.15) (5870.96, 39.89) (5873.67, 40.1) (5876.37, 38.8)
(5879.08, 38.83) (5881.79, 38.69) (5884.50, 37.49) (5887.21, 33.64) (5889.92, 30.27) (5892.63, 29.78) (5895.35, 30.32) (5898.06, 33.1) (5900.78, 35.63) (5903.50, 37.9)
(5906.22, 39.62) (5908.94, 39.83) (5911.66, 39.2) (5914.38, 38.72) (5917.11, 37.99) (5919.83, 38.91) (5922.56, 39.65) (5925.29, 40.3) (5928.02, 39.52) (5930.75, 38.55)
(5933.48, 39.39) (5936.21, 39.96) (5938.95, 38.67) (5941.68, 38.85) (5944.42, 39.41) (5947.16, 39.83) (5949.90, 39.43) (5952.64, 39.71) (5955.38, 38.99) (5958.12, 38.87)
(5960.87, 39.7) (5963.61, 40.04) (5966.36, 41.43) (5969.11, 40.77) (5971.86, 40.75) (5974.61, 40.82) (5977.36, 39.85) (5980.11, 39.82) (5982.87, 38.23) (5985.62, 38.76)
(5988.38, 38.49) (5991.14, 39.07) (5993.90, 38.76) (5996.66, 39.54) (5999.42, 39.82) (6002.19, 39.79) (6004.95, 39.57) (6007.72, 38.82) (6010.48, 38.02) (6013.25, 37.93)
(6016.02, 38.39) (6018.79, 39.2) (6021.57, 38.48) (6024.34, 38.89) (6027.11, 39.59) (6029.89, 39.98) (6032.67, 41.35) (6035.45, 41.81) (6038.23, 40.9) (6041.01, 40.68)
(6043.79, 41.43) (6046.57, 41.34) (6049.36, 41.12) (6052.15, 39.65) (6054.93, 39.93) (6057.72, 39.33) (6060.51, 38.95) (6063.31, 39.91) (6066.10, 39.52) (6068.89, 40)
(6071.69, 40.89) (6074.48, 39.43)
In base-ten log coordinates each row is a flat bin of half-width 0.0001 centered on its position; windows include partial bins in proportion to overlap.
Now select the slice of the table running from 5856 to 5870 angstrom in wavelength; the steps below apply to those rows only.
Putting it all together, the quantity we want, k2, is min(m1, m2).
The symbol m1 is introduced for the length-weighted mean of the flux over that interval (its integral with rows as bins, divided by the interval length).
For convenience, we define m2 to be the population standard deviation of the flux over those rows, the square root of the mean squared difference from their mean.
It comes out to 0.8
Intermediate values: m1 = 40.0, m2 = 0.8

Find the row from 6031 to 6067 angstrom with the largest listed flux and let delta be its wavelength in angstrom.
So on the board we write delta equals 6035.45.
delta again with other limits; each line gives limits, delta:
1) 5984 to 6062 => 6035.45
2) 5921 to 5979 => 5966.36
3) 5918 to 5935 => 5925.29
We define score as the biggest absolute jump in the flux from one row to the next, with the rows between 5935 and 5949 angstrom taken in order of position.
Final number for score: 1.29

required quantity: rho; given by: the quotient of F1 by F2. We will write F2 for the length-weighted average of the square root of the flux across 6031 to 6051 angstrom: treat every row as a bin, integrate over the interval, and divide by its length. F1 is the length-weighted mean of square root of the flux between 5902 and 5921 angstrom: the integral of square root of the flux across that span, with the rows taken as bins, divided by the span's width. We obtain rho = 0.97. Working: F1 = 6.23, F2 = 6.42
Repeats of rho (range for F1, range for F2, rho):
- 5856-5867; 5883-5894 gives 1.10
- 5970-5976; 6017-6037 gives 1.01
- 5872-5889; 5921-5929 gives 0.97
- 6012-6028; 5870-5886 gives 1.00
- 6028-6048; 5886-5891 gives 1.13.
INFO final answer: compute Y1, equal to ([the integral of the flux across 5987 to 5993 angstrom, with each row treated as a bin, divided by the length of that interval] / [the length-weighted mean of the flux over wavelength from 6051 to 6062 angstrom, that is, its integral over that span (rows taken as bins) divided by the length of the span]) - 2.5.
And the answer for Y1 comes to -1.52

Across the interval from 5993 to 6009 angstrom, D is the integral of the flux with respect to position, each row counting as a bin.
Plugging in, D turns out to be 630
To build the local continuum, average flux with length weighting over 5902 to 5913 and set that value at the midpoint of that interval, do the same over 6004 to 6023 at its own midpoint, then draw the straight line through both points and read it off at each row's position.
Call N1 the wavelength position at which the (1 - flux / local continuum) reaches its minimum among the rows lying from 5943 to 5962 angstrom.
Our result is 5947.16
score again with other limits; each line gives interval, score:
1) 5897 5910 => 2.53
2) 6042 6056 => 1.47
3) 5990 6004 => 0.78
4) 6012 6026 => 0.81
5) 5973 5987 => 1.59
